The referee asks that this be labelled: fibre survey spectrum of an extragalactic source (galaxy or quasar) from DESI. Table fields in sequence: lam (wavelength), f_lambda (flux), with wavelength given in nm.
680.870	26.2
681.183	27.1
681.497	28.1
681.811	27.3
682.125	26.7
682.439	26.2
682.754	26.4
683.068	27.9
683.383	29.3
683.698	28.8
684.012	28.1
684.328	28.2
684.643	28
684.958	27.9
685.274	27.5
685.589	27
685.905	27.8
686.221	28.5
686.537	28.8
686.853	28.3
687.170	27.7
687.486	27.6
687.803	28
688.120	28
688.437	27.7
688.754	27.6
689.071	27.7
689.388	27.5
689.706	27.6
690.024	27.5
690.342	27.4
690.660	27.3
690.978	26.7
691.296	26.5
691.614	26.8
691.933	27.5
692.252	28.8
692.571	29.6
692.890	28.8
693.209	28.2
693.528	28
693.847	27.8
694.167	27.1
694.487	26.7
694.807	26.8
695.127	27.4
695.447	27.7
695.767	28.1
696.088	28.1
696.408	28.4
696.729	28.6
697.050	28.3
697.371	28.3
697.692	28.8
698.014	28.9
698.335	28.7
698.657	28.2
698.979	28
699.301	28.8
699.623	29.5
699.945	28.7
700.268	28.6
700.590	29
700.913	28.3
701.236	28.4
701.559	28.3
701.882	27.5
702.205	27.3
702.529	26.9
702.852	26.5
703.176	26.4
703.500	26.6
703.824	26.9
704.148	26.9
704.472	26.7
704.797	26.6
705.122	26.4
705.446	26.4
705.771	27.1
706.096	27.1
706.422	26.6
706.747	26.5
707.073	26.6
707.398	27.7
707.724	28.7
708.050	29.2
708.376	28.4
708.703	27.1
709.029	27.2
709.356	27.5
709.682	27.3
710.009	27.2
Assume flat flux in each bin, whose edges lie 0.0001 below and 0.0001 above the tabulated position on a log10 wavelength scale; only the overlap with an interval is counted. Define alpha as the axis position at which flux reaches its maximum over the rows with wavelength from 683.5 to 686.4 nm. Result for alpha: 683.698 nm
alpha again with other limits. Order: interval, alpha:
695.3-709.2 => 699.623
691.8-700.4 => 692.571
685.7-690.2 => 686.537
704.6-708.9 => 708.050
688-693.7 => 692.571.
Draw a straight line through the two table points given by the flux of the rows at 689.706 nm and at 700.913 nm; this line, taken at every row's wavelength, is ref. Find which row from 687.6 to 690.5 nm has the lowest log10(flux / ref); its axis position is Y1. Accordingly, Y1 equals 690.342 nm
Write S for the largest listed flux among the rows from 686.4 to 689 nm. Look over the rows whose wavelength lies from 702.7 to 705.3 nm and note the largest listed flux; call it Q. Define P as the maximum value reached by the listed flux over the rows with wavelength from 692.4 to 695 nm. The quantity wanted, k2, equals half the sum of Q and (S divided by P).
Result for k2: 13.9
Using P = 29.6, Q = 26.9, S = 28.8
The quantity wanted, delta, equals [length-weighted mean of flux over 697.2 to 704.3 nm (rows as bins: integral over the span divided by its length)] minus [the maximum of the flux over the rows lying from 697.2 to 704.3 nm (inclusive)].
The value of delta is -1.52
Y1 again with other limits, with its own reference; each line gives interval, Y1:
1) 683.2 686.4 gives 685.589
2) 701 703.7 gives 703.176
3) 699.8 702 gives 701.882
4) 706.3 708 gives 706.747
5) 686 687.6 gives 687.486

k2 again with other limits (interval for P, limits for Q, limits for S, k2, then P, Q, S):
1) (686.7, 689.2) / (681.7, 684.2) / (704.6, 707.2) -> 15.1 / 28.3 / 29.3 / 27.1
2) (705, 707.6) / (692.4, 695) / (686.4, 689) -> 15.3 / 27.7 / 29.6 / 28.8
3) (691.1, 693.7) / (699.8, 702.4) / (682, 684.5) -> 15.0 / 29.6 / 29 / 29.3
